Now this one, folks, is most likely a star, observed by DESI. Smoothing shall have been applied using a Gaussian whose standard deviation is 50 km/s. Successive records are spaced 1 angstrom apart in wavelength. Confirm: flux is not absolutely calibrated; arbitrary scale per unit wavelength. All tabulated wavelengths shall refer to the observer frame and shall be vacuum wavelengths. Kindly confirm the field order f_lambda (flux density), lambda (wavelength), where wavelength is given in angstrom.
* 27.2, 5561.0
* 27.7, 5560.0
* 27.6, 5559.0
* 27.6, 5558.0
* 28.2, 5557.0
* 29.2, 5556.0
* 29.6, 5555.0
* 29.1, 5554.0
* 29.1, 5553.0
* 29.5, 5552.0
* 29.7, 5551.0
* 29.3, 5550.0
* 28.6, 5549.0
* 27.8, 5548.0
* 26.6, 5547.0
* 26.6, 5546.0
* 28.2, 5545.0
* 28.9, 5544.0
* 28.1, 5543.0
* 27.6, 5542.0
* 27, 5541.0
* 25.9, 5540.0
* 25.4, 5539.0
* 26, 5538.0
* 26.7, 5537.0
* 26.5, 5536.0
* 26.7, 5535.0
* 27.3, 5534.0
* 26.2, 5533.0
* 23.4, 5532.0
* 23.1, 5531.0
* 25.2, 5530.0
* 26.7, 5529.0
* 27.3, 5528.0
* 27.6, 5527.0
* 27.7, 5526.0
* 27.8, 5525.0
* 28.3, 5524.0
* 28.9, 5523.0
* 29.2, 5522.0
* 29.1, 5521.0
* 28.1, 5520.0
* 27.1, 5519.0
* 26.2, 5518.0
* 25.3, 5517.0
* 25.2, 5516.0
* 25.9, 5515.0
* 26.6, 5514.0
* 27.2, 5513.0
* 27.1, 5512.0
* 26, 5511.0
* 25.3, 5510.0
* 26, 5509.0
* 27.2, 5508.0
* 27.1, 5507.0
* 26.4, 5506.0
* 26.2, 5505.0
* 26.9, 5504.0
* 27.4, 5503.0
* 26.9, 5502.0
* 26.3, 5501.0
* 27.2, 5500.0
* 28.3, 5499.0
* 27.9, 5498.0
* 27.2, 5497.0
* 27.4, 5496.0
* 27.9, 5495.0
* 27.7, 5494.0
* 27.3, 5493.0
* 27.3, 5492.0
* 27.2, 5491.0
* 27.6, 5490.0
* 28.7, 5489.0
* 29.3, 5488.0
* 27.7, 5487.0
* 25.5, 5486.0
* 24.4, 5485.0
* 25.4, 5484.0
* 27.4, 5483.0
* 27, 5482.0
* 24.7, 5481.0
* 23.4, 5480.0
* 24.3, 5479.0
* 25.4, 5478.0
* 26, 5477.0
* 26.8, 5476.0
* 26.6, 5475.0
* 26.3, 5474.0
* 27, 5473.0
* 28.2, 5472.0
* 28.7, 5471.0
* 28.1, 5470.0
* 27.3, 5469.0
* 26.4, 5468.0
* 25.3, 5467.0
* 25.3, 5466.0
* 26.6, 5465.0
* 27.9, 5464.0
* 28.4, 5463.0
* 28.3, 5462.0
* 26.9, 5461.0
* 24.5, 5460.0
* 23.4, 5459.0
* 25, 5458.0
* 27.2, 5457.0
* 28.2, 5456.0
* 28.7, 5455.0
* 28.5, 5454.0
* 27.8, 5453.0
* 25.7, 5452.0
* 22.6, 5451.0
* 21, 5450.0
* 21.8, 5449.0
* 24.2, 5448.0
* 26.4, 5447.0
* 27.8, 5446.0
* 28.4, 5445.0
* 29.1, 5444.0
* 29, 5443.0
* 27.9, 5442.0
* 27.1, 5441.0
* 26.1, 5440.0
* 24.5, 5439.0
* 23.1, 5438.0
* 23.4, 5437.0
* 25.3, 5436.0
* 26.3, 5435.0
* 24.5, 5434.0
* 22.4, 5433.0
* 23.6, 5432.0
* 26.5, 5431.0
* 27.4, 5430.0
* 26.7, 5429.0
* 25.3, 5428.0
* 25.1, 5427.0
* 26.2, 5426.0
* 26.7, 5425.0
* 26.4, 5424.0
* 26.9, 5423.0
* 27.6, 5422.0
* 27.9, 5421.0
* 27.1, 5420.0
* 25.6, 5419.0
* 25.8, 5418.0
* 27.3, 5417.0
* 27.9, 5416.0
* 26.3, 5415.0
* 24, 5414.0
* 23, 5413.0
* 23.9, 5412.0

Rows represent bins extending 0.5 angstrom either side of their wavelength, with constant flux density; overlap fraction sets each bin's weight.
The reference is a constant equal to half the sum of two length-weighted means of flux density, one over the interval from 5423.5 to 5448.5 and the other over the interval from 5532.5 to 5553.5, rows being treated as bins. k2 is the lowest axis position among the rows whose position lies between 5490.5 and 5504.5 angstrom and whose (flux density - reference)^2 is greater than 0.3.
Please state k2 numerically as 5492.0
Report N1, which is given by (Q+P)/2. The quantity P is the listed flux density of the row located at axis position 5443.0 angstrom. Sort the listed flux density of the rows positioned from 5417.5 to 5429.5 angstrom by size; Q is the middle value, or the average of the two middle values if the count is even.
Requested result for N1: 27.8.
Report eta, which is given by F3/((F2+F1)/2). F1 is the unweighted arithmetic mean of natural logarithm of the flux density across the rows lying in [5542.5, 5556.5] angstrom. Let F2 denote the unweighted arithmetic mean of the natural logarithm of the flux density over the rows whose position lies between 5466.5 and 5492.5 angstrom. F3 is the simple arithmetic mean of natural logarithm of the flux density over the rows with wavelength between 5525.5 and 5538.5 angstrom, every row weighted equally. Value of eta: 0.98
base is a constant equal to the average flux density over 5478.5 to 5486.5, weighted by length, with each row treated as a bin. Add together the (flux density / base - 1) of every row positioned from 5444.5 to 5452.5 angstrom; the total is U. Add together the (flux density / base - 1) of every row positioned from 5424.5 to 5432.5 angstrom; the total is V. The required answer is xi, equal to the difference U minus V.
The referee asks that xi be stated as -0.4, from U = -0.17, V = 0.2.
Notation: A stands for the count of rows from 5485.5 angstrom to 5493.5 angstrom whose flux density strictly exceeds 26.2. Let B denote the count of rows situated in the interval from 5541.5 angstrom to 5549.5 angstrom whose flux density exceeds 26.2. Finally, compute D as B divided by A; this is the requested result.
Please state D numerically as 1.14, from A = 7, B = 8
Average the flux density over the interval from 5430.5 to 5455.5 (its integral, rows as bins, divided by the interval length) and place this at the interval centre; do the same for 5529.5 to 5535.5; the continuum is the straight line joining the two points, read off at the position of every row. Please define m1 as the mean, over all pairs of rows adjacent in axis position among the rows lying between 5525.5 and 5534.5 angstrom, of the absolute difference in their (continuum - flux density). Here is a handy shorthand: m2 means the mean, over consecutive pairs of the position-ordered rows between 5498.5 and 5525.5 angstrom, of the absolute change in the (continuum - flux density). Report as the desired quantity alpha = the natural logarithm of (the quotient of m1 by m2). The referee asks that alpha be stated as 0.5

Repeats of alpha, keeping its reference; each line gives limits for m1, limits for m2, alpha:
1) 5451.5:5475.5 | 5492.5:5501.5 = 0.6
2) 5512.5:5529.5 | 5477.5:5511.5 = -0.4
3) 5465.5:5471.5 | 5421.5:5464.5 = -0.6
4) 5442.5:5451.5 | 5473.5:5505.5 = 0.4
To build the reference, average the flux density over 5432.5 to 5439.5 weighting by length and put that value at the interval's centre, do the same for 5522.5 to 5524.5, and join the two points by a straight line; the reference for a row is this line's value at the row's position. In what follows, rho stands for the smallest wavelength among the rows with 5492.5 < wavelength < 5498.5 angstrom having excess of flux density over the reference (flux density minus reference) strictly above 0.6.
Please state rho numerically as 5495.0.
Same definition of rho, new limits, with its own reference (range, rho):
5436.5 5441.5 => 5440.0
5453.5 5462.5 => 5454.0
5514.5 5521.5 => 5521.0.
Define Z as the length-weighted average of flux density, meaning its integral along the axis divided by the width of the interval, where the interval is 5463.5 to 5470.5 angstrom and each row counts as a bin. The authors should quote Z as 26.7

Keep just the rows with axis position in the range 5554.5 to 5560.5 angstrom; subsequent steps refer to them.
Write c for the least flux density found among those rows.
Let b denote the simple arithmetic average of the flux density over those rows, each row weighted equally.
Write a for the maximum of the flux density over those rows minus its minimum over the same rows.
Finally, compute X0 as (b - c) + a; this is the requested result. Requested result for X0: 2.7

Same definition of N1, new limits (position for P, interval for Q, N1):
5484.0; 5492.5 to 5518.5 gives 26.2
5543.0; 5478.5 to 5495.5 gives 27.7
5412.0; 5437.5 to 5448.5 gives 25.5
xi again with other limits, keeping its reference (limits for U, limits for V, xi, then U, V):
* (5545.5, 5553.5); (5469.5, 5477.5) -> 0.4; 0.99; 0.6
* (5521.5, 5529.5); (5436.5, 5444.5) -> 0.5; 0.85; 0.3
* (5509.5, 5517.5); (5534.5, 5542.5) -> -0.1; 0.26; 0.4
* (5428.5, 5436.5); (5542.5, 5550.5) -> -0.8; 0.02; 0.9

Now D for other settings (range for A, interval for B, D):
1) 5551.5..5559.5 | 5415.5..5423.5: 0.75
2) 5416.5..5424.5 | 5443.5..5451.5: 0.67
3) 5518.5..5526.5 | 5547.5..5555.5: 1.00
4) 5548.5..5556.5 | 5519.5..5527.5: 1.00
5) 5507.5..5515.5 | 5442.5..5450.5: 1.25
